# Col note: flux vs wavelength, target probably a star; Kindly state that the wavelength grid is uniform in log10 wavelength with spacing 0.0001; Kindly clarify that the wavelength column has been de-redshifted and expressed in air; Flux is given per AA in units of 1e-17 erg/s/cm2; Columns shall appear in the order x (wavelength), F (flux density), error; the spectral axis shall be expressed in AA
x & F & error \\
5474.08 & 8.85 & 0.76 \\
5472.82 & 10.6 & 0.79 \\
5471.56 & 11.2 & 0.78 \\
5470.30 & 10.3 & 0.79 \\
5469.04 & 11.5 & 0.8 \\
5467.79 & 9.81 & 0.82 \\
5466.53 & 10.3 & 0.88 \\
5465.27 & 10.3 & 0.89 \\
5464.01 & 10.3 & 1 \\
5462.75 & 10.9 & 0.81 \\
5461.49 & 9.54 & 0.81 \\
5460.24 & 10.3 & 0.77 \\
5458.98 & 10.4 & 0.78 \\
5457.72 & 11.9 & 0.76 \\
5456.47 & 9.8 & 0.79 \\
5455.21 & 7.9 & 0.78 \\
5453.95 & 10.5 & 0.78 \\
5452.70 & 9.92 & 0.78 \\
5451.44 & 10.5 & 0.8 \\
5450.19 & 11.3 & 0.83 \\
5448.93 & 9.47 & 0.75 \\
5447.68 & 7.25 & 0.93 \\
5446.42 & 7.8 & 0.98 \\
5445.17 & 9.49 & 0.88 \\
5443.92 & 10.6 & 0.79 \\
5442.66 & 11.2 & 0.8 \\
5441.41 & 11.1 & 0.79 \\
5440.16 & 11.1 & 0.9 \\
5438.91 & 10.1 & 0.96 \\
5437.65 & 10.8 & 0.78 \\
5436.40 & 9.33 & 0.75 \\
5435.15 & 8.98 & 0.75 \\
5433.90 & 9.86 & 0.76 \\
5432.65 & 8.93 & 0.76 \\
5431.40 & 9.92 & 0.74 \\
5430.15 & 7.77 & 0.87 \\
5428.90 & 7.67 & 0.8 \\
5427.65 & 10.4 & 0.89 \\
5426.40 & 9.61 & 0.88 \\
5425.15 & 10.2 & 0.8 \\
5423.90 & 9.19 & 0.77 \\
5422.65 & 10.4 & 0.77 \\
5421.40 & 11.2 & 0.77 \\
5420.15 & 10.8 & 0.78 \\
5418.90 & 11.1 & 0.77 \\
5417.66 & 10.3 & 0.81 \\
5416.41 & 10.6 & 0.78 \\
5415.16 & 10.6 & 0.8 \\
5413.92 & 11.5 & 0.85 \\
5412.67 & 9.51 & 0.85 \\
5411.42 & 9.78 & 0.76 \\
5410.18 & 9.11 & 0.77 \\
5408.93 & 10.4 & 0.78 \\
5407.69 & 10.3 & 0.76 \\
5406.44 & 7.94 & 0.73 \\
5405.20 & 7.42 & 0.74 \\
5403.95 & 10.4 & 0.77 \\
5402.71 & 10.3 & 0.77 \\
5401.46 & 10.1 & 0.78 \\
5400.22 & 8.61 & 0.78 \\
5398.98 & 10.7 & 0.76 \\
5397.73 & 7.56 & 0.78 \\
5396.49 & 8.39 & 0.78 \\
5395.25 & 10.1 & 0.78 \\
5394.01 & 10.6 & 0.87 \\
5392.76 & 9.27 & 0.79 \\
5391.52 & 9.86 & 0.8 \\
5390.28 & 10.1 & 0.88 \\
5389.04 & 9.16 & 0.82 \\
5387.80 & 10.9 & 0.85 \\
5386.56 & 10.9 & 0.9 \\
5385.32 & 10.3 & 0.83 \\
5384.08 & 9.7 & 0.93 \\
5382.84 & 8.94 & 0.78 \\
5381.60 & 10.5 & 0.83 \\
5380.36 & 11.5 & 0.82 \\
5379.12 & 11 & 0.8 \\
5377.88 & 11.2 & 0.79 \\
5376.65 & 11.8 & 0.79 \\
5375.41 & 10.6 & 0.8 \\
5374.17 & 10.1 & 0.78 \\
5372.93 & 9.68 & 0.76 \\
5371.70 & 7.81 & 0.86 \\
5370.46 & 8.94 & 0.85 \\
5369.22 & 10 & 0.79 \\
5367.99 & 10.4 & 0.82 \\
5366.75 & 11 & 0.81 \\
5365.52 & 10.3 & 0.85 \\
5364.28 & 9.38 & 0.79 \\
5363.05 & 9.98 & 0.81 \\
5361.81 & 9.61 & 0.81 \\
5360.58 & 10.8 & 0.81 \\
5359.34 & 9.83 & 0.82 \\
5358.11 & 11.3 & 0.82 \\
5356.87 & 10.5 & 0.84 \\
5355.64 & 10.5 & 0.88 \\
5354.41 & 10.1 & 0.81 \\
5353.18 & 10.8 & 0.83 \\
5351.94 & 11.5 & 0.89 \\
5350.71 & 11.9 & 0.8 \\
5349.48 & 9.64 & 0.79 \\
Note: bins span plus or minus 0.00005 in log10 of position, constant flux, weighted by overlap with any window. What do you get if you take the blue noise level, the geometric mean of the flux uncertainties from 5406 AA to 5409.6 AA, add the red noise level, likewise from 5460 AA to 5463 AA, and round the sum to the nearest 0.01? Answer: 1.55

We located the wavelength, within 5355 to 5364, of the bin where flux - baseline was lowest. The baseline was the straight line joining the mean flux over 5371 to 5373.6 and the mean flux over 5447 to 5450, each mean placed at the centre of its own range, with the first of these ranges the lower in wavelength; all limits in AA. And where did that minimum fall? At 5361.81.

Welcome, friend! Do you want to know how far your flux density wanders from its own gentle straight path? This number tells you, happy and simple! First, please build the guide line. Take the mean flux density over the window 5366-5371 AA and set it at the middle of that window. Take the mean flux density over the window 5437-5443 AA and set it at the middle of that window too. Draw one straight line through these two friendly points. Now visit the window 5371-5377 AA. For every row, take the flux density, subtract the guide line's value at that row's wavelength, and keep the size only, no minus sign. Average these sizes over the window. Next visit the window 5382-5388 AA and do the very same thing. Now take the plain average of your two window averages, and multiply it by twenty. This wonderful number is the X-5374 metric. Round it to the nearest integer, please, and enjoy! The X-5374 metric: 16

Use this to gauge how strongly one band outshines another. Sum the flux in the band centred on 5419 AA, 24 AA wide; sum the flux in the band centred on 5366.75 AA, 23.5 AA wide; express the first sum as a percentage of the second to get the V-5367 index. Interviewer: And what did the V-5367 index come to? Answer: 98.3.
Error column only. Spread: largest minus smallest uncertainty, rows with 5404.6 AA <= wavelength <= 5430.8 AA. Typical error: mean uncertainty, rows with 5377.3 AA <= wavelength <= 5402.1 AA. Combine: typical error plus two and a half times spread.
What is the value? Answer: 1.22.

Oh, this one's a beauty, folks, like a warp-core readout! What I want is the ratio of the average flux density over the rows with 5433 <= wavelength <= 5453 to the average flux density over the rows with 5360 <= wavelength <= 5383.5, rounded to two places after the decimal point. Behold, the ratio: 0.97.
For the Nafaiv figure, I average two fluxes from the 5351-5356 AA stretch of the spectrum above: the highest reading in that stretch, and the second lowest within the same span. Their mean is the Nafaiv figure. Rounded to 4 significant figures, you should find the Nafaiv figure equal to 11.00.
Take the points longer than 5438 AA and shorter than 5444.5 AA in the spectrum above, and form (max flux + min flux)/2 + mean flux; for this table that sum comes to 21.5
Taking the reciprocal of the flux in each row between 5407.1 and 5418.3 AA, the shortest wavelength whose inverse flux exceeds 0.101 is 5410.18 AA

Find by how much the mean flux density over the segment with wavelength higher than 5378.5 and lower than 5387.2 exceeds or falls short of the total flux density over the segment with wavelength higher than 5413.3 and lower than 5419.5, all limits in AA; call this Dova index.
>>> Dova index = -44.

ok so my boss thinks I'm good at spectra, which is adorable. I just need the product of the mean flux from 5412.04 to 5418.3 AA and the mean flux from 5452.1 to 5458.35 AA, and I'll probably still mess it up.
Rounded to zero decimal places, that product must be 105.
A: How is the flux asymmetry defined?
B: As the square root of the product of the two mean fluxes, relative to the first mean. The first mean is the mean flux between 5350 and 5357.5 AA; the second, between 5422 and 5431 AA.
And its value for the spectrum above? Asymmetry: 0.93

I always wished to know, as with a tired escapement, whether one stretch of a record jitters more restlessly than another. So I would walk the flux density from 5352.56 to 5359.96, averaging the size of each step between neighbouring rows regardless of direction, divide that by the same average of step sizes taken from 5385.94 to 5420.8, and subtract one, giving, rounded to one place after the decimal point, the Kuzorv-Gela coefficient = -0.3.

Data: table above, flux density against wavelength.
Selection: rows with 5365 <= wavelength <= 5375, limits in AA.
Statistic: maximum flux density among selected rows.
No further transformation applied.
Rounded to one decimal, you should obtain 11.0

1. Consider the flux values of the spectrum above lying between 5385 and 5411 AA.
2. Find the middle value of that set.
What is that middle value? 10.1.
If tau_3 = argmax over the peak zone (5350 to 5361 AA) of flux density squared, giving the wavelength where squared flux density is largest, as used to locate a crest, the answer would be 5350.71 AA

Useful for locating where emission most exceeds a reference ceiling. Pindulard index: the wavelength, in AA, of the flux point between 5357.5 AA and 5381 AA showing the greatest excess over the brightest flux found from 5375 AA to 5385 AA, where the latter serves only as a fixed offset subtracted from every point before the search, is 5376.65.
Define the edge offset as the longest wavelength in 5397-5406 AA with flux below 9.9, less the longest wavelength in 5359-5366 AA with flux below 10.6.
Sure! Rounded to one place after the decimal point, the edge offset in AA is 39.7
